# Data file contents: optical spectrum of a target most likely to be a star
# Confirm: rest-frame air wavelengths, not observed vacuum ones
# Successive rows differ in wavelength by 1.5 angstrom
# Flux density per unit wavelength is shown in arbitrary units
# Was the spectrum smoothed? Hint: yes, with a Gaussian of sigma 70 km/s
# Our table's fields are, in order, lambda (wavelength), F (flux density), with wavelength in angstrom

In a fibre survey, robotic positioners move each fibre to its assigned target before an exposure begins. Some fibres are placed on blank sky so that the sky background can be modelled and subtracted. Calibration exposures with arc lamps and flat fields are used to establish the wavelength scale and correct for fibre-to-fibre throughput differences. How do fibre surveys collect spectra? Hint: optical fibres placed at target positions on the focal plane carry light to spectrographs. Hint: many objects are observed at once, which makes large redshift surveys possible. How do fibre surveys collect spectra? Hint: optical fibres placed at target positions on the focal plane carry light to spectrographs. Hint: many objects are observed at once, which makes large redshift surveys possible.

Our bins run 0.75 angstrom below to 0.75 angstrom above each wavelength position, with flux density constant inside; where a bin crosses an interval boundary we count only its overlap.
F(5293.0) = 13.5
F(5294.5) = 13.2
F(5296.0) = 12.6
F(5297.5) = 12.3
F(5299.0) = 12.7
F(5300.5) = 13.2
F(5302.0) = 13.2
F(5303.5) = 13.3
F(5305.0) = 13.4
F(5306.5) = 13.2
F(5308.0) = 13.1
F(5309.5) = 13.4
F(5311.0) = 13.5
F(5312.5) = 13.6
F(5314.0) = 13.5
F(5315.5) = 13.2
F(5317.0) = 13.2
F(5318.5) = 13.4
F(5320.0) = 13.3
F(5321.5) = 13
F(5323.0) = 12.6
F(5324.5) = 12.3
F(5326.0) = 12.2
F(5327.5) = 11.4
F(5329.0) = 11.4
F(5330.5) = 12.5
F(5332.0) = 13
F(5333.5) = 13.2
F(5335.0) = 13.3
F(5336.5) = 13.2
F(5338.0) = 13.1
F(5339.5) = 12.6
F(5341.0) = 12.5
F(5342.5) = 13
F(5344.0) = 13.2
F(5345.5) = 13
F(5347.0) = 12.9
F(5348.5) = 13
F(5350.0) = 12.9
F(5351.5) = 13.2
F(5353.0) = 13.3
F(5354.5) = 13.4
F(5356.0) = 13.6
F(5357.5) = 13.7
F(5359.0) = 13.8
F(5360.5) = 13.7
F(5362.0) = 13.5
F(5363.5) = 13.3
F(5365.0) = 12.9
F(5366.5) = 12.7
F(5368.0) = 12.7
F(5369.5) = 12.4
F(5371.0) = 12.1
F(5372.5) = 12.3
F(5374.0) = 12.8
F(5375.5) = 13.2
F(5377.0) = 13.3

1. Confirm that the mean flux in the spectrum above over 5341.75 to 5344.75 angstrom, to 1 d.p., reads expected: 13.1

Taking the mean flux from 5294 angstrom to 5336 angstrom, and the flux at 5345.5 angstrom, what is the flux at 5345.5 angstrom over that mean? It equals 1.00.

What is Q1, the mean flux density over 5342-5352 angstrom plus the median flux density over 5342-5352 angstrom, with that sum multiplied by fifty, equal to 1301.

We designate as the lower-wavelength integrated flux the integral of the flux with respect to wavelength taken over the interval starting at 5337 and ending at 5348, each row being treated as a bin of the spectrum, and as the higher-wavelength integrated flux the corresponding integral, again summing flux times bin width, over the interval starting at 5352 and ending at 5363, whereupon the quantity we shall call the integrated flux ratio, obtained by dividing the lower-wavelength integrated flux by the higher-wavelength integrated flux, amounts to 0.95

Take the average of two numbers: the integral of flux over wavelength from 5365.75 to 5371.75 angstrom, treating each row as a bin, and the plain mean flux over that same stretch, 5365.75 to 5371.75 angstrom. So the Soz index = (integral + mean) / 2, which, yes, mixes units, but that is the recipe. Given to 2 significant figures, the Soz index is 44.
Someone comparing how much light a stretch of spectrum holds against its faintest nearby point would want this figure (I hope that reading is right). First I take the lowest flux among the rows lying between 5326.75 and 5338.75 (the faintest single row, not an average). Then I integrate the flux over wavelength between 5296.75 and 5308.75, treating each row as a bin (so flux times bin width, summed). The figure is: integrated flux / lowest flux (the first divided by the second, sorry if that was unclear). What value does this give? 13.7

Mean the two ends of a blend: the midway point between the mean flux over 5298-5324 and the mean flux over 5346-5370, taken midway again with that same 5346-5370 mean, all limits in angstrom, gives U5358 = 13.2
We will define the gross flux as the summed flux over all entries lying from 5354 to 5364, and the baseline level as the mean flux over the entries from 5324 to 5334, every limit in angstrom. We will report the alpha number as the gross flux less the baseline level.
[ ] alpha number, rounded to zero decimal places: 83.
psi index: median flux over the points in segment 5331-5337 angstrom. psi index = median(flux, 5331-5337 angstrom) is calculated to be 13.2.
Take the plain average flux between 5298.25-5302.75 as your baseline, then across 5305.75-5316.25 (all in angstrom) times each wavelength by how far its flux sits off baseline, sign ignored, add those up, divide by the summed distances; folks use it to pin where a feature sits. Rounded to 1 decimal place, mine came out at 5311.7 angstrom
